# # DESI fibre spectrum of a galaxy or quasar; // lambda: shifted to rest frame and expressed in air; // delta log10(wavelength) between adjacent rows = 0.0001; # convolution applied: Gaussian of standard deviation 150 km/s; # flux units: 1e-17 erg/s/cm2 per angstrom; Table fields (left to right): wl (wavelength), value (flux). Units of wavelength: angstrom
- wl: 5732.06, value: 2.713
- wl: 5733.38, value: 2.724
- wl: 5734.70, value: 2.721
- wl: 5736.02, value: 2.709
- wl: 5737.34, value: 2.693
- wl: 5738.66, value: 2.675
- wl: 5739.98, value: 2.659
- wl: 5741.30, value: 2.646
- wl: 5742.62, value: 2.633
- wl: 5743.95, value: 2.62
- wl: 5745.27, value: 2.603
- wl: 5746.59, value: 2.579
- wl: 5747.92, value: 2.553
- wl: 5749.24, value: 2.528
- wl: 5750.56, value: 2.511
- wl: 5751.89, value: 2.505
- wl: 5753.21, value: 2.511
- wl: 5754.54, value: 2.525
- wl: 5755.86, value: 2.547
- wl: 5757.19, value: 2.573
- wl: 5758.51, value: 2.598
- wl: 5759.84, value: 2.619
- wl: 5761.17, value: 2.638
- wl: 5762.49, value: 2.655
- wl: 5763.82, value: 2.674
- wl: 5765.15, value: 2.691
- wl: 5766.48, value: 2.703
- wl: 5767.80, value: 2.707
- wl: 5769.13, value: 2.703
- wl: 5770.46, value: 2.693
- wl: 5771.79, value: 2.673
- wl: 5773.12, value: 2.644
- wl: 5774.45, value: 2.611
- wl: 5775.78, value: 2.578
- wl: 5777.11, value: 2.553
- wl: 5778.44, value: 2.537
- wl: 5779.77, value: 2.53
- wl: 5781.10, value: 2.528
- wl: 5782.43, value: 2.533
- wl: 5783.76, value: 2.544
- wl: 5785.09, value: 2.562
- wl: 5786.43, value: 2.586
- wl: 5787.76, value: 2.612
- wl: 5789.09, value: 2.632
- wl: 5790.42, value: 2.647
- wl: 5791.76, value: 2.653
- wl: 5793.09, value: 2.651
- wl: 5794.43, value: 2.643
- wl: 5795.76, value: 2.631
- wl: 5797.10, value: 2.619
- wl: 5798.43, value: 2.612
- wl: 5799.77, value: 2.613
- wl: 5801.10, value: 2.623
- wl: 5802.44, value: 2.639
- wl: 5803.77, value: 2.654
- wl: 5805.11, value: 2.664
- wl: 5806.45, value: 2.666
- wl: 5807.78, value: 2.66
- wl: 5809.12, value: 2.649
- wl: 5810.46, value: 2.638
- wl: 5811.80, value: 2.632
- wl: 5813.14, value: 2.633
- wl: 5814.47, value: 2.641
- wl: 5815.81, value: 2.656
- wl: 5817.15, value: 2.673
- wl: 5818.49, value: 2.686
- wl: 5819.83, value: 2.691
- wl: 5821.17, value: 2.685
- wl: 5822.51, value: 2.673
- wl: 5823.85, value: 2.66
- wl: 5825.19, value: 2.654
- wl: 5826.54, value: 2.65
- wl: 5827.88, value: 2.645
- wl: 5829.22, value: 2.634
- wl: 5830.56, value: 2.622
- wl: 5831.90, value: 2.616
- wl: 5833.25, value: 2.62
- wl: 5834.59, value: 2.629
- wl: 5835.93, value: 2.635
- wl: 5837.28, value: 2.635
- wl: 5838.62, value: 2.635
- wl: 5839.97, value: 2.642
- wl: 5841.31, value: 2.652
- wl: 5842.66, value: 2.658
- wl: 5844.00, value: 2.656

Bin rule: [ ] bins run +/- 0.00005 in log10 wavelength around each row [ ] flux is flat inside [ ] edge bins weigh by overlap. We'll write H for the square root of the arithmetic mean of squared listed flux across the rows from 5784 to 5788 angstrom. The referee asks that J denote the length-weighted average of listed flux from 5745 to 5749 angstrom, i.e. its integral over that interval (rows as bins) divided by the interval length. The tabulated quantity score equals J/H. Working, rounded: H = 2.59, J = 2.57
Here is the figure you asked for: 0.99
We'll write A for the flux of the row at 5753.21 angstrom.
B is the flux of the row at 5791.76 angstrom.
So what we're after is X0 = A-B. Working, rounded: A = 2.511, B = 2.653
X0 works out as -0.142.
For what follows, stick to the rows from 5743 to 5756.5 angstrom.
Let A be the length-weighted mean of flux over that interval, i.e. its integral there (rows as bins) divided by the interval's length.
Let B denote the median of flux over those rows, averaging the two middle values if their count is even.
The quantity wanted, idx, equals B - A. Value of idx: -0.012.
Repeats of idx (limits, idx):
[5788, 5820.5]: -0.001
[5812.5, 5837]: -0.003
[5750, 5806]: 0.009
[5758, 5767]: 0.003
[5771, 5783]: -0.025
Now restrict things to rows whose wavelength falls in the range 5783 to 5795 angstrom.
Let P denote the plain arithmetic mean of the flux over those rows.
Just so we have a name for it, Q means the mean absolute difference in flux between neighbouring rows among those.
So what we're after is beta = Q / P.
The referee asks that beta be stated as 0.0057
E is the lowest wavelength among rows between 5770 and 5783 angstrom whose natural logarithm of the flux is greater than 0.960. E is 5770.46 angstrom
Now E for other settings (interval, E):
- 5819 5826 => 5819.83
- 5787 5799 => 5787.76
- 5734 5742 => 5734.70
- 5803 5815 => 5803.77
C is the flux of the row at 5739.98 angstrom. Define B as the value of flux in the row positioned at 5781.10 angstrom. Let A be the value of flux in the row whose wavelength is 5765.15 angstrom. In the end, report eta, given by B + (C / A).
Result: 3.52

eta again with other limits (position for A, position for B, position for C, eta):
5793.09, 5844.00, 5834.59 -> 3.65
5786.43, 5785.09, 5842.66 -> 3.59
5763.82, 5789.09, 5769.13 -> 3.64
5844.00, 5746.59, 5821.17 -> 3.59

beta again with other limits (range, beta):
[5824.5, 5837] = 0.0027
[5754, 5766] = 0.0079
